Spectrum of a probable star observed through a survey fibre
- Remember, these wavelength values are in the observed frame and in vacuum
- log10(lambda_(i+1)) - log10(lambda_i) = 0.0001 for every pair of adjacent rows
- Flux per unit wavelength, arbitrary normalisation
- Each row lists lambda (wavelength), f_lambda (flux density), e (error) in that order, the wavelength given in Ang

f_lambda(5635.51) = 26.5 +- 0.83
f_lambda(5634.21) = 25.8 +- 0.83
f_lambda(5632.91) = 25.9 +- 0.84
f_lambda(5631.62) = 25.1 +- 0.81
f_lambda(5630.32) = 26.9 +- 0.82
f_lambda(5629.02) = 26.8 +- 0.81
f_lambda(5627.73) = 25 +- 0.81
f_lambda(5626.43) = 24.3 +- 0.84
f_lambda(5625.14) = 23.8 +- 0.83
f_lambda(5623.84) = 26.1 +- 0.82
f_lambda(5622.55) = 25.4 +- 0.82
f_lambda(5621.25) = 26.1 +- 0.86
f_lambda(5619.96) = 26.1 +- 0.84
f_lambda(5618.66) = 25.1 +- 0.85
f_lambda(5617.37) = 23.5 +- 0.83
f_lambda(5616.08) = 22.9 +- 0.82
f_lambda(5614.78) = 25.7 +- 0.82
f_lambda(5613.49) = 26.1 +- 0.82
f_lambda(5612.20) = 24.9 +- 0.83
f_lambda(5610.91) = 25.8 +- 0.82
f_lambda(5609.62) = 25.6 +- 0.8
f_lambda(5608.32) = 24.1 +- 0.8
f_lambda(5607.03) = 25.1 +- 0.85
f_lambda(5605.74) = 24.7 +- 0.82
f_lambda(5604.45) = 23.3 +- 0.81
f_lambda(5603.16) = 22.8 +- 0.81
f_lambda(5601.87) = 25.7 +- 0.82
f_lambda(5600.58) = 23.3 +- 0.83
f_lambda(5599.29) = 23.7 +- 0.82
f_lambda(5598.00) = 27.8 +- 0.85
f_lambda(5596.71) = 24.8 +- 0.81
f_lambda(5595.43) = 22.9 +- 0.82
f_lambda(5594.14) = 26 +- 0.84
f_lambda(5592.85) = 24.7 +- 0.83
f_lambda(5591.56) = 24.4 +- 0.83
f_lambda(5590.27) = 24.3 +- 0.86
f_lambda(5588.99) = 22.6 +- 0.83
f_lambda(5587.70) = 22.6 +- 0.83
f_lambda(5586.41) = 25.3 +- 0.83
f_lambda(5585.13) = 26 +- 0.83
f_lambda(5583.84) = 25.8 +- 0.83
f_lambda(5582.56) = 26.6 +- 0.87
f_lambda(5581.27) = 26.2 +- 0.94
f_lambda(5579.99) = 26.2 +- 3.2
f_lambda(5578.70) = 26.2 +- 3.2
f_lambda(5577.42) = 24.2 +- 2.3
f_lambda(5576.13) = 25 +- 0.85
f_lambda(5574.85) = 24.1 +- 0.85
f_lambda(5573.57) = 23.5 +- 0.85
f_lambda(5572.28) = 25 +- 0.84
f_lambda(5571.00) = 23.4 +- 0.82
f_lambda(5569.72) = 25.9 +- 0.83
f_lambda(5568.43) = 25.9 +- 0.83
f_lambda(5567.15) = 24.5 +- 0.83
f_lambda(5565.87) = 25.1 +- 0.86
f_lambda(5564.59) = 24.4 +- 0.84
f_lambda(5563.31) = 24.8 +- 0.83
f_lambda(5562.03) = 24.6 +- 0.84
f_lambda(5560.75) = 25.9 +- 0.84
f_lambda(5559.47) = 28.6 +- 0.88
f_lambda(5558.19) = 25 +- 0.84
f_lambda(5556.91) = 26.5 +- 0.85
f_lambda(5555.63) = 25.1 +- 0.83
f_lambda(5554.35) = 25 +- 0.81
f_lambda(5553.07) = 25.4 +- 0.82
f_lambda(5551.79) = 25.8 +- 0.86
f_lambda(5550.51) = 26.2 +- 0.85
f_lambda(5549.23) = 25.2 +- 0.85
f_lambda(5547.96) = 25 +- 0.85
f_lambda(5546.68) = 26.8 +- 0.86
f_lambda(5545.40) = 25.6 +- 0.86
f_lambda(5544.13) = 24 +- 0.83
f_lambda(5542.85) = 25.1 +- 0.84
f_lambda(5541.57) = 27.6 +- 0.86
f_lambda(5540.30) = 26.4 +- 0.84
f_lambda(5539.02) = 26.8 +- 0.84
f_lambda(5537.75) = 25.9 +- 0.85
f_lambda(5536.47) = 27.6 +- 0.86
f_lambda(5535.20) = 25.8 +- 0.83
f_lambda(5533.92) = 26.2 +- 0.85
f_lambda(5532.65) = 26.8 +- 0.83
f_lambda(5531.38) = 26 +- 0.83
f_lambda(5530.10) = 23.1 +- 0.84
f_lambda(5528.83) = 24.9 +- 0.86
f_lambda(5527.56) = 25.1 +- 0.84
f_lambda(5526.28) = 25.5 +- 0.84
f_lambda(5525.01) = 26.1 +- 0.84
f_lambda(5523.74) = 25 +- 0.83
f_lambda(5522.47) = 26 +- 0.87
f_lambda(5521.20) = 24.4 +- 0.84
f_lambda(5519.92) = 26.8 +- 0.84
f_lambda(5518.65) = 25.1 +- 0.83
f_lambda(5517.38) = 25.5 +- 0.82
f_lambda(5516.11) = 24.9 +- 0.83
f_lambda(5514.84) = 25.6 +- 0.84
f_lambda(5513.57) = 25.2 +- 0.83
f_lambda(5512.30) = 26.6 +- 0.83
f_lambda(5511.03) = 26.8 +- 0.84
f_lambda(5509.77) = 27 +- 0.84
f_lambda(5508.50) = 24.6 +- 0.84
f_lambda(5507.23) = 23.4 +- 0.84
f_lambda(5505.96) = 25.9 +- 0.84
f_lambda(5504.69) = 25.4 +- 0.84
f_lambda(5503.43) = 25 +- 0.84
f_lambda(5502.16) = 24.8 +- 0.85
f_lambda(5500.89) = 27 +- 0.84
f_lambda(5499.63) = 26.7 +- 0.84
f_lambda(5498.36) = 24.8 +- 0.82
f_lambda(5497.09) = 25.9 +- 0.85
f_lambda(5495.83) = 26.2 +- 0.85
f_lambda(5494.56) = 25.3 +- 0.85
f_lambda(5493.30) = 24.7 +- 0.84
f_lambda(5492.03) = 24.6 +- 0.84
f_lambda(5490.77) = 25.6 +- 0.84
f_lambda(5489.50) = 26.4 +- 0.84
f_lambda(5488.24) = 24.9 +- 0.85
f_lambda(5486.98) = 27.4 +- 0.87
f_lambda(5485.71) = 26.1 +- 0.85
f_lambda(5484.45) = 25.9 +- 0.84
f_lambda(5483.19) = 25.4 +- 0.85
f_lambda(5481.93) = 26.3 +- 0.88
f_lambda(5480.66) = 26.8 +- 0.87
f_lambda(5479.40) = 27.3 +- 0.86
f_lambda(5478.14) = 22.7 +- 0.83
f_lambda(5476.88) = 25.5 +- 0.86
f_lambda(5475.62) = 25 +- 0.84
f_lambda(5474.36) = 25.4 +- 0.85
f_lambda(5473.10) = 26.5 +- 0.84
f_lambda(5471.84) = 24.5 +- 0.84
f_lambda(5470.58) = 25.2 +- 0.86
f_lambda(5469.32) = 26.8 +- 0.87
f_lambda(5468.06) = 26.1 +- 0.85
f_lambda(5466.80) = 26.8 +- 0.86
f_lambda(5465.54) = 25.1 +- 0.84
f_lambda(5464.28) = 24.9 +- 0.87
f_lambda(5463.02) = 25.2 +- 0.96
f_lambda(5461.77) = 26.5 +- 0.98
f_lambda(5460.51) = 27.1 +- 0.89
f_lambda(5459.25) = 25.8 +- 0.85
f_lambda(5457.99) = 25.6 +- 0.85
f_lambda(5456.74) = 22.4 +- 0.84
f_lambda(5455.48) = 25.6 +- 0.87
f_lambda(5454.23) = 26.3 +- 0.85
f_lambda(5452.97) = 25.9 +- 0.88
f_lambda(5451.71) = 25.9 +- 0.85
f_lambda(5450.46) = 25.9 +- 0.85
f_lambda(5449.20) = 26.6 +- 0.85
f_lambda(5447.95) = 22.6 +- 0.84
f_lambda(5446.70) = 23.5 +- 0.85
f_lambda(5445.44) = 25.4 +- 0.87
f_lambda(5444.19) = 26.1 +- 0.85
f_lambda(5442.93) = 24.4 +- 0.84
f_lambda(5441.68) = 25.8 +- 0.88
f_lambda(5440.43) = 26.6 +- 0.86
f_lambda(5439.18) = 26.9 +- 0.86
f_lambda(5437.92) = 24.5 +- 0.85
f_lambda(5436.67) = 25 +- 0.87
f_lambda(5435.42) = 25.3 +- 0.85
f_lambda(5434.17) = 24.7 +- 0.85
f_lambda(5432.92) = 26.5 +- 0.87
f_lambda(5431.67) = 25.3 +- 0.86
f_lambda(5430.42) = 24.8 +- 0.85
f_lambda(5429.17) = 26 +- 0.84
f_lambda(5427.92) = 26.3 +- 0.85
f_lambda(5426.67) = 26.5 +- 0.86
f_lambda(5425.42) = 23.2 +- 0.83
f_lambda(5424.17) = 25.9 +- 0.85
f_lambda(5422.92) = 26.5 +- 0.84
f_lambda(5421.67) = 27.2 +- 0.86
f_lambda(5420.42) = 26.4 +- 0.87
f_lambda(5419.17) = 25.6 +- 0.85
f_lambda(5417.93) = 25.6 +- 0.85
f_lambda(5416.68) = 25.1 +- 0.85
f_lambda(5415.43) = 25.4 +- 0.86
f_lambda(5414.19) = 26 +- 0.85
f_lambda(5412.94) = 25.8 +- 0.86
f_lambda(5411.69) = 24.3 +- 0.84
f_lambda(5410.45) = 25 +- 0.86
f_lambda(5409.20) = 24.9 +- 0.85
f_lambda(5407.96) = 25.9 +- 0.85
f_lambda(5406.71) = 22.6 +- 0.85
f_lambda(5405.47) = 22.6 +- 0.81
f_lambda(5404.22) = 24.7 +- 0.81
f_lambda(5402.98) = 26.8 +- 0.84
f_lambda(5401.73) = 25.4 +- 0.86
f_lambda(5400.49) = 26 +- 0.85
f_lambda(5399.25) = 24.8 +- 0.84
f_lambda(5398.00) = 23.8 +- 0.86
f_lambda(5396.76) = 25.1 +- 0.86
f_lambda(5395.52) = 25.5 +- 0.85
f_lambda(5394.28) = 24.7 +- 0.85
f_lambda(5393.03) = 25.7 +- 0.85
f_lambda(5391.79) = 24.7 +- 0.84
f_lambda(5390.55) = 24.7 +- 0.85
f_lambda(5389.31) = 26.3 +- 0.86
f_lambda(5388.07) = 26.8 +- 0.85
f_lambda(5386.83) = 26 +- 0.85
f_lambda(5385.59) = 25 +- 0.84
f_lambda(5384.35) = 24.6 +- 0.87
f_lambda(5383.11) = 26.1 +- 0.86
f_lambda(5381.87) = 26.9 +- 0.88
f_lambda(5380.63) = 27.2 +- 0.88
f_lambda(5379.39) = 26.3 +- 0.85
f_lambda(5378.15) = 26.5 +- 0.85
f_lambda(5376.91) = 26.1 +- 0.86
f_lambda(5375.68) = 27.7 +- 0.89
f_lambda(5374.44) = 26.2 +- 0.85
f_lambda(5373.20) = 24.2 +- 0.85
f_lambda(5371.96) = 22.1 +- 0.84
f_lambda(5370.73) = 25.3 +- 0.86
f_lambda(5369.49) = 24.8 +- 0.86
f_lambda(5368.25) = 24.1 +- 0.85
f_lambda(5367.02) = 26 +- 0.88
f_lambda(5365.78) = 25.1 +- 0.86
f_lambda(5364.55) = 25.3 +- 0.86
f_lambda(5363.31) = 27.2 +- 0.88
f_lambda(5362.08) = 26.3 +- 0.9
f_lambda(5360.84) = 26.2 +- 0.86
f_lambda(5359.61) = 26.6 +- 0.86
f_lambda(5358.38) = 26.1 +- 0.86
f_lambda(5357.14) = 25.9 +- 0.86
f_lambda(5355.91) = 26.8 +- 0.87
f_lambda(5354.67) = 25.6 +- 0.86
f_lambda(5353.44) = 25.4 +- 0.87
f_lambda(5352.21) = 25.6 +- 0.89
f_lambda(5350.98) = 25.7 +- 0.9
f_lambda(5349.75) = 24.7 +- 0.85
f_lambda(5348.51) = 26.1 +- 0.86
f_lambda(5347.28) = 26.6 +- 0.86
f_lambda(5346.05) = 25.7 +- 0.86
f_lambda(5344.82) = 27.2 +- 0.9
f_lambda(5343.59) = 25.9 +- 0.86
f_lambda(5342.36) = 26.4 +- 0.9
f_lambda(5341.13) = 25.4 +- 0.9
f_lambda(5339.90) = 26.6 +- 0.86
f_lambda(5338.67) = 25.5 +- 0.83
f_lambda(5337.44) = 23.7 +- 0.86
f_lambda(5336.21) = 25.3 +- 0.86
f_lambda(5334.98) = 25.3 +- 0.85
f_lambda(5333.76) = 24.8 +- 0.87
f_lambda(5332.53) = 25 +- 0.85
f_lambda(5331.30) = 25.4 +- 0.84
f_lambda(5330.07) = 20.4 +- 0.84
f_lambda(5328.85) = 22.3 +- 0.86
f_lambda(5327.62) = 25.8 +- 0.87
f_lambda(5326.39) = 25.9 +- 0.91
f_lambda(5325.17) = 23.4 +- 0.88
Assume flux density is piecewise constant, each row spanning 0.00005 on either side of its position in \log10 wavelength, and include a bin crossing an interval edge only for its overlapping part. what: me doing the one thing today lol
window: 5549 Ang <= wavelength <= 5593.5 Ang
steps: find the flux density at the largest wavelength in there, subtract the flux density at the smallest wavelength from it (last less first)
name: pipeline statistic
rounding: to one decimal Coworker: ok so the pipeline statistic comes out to -0.5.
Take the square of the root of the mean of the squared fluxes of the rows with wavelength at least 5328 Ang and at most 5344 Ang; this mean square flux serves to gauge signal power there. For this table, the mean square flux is 616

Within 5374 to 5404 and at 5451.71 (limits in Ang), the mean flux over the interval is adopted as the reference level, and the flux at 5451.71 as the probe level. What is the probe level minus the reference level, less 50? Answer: -49.9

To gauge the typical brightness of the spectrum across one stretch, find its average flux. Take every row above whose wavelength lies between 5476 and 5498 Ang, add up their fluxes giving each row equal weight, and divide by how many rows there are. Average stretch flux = 25.7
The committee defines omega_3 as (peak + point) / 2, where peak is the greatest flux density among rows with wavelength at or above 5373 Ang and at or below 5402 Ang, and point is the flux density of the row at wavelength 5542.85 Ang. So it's 26.4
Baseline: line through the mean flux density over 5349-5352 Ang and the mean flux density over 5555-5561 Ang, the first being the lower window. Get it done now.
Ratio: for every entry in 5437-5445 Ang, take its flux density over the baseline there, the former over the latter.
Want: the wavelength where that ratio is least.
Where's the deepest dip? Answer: 5442.93 Ang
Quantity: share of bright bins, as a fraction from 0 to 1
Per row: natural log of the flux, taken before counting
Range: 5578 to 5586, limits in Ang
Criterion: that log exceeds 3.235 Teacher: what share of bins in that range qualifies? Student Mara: 1.0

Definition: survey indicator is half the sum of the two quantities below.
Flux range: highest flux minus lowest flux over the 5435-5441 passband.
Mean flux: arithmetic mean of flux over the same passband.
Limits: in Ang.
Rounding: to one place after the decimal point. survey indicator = 14.0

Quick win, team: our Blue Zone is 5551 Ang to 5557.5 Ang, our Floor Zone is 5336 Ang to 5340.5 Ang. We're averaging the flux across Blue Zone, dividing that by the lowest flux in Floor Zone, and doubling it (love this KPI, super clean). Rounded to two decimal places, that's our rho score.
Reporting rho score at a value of 2.16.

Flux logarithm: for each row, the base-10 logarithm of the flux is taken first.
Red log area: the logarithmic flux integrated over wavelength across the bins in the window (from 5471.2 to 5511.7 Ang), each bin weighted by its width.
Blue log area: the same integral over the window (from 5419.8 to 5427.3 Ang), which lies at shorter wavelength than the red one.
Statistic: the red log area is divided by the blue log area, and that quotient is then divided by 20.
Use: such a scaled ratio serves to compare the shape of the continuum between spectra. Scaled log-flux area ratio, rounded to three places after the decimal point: 0.269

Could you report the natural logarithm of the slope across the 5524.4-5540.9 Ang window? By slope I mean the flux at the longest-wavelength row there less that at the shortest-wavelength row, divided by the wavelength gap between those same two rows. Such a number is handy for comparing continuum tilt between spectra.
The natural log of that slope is -3.9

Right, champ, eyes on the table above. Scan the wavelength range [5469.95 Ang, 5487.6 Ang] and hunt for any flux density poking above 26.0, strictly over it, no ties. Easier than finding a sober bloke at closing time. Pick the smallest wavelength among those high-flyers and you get 5473.10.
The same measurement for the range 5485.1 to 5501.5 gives 5485.71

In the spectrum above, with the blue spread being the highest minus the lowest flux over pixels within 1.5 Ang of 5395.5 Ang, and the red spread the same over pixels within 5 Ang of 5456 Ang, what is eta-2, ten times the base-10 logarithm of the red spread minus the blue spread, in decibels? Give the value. 5.9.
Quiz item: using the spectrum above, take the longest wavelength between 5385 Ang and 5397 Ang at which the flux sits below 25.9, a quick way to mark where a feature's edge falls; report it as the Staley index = 5396.76 Ang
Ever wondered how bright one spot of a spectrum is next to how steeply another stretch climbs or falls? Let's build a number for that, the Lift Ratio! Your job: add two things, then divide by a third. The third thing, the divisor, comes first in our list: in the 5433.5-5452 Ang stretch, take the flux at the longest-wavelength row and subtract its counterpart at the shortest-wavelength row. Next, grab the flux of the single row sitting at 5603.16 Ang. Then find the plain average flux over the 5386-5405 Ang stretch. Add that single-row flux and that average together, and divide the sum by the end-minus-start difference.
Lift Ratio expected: 40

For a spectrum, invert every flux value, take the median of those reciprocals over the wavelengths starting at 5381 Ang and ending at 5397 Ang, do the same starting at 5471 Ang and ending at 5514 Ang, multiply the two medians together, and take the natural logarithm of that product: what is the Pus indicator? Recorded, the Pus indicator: -6.48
